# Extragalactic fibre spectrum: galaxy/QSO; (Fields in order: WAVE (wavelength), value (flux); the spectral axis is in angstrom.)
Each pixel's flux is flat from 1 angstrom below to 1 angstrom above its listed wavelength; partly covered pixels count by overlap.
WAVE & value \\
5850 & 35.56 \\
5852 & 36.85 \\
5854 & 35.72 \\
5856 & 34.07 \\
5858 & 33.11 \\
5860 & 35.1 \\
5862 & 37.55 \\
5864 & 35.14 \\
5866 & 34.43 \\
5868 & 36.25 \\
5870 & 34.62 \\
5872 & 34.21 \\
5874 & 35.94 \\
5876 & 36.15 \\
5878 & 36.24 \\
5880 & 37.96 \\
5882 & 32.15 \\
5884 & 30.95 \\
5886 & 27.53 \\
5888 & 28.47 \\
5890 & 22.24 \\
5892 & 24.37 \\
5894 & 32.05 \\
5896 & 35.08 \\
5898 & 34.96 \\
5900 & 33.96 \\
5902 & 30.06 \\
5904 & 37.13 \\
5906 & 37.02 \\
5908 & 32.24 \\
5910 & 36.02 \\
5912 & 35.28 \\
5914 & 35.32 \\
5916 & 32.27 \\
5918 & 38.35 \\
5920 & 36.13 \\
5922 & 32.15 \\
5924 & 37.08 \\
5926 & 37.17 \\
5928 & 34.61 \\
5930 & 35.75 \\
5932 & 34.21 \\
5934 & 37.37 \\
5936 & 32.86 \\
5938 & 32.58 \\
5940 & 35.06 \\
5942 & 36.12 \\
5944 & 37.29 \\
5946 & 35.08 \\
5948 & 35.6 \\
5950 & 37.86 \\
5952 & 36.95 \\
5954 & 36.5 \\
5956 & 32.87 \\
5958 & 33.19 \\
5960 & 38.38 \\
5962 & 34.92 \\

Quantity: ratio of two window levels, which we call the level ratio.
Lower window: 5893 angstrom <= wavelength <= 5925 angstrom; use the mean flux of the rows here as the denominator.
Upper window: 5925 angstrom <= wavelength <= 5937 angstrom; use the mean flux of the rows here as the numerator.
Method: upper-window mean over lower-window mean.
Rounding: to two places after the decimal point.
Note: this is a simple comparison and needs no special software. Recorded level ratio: 1.02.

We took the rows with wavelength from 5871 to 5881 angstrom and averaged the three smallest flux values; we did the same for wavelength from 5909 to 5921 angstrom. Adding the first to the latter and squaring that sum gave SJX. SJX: 4861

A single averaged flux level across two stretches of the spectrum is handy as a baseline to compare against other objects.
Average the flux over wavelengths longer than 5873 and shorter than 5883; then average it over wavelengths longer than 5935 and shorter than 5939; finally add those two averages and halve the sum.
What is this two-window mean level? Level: 34.20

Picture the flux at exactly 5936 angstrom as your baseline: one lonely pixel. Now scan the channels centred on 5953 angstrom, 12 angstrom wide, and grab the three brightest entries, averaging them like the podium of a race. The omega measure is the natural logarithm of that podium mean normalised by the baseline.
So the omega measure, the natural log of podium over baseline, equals 0.12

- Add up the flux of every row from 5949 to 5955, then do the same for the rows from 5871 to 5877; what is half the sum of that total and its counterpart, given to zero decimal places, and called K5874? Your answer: 109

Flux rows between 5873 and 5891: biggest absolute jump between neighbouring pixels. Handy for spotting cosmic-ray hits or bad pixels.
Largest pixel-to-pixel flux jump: 6.2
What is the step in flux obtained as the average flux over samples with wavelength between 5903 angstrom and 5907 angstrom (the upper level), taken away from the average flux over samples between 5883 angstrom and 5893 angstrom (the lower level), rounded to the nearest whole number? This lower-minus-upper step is -10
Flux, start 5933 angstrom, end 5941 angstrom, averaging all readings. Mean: 34.5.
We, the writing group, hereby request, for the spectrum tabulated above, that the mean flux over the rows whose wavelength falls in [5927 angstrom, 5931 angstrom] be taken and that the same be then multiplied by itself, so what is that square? 1238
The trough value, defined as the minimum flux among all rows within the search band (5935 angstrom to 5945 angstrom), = 32.58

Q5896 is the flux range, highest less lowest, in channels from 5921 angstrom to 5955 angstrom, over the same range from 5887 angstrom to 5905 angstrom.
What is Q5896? 0.38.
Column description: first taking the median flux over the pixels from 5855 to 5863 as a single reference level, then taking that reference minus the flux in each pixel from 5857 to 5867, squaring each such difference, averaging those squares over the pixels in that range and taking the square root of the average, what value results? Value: 1.5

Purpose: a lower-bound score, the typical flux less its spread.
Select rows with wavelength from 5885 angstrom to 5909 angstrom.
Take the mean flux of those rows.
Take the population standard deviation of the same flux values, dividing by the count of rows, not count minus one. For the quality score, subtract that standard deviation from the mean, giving 26.6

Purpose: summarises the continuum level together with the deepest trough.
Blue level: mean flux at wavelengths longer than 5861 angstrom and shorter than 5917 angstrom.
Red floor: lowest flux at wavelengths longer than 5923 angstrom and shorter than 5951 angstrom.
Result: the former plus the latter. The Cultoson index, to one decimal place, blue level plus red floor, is 66.0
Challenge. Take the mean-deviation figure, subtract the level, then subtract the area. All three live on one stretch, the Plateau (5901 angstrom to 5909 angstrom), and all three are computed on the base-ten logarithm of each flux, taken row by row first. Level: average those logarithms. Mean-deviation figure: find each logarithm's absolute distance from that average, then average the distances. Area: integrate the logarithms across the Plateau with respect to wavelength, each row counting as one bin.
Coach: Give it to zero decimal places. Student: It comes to -14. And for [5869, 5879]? -17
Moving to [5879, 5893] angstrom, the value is -22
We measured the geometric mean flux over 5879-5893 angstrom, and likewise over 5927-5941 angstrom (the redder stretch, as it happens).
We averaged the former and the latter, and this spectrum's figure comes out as 31.7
